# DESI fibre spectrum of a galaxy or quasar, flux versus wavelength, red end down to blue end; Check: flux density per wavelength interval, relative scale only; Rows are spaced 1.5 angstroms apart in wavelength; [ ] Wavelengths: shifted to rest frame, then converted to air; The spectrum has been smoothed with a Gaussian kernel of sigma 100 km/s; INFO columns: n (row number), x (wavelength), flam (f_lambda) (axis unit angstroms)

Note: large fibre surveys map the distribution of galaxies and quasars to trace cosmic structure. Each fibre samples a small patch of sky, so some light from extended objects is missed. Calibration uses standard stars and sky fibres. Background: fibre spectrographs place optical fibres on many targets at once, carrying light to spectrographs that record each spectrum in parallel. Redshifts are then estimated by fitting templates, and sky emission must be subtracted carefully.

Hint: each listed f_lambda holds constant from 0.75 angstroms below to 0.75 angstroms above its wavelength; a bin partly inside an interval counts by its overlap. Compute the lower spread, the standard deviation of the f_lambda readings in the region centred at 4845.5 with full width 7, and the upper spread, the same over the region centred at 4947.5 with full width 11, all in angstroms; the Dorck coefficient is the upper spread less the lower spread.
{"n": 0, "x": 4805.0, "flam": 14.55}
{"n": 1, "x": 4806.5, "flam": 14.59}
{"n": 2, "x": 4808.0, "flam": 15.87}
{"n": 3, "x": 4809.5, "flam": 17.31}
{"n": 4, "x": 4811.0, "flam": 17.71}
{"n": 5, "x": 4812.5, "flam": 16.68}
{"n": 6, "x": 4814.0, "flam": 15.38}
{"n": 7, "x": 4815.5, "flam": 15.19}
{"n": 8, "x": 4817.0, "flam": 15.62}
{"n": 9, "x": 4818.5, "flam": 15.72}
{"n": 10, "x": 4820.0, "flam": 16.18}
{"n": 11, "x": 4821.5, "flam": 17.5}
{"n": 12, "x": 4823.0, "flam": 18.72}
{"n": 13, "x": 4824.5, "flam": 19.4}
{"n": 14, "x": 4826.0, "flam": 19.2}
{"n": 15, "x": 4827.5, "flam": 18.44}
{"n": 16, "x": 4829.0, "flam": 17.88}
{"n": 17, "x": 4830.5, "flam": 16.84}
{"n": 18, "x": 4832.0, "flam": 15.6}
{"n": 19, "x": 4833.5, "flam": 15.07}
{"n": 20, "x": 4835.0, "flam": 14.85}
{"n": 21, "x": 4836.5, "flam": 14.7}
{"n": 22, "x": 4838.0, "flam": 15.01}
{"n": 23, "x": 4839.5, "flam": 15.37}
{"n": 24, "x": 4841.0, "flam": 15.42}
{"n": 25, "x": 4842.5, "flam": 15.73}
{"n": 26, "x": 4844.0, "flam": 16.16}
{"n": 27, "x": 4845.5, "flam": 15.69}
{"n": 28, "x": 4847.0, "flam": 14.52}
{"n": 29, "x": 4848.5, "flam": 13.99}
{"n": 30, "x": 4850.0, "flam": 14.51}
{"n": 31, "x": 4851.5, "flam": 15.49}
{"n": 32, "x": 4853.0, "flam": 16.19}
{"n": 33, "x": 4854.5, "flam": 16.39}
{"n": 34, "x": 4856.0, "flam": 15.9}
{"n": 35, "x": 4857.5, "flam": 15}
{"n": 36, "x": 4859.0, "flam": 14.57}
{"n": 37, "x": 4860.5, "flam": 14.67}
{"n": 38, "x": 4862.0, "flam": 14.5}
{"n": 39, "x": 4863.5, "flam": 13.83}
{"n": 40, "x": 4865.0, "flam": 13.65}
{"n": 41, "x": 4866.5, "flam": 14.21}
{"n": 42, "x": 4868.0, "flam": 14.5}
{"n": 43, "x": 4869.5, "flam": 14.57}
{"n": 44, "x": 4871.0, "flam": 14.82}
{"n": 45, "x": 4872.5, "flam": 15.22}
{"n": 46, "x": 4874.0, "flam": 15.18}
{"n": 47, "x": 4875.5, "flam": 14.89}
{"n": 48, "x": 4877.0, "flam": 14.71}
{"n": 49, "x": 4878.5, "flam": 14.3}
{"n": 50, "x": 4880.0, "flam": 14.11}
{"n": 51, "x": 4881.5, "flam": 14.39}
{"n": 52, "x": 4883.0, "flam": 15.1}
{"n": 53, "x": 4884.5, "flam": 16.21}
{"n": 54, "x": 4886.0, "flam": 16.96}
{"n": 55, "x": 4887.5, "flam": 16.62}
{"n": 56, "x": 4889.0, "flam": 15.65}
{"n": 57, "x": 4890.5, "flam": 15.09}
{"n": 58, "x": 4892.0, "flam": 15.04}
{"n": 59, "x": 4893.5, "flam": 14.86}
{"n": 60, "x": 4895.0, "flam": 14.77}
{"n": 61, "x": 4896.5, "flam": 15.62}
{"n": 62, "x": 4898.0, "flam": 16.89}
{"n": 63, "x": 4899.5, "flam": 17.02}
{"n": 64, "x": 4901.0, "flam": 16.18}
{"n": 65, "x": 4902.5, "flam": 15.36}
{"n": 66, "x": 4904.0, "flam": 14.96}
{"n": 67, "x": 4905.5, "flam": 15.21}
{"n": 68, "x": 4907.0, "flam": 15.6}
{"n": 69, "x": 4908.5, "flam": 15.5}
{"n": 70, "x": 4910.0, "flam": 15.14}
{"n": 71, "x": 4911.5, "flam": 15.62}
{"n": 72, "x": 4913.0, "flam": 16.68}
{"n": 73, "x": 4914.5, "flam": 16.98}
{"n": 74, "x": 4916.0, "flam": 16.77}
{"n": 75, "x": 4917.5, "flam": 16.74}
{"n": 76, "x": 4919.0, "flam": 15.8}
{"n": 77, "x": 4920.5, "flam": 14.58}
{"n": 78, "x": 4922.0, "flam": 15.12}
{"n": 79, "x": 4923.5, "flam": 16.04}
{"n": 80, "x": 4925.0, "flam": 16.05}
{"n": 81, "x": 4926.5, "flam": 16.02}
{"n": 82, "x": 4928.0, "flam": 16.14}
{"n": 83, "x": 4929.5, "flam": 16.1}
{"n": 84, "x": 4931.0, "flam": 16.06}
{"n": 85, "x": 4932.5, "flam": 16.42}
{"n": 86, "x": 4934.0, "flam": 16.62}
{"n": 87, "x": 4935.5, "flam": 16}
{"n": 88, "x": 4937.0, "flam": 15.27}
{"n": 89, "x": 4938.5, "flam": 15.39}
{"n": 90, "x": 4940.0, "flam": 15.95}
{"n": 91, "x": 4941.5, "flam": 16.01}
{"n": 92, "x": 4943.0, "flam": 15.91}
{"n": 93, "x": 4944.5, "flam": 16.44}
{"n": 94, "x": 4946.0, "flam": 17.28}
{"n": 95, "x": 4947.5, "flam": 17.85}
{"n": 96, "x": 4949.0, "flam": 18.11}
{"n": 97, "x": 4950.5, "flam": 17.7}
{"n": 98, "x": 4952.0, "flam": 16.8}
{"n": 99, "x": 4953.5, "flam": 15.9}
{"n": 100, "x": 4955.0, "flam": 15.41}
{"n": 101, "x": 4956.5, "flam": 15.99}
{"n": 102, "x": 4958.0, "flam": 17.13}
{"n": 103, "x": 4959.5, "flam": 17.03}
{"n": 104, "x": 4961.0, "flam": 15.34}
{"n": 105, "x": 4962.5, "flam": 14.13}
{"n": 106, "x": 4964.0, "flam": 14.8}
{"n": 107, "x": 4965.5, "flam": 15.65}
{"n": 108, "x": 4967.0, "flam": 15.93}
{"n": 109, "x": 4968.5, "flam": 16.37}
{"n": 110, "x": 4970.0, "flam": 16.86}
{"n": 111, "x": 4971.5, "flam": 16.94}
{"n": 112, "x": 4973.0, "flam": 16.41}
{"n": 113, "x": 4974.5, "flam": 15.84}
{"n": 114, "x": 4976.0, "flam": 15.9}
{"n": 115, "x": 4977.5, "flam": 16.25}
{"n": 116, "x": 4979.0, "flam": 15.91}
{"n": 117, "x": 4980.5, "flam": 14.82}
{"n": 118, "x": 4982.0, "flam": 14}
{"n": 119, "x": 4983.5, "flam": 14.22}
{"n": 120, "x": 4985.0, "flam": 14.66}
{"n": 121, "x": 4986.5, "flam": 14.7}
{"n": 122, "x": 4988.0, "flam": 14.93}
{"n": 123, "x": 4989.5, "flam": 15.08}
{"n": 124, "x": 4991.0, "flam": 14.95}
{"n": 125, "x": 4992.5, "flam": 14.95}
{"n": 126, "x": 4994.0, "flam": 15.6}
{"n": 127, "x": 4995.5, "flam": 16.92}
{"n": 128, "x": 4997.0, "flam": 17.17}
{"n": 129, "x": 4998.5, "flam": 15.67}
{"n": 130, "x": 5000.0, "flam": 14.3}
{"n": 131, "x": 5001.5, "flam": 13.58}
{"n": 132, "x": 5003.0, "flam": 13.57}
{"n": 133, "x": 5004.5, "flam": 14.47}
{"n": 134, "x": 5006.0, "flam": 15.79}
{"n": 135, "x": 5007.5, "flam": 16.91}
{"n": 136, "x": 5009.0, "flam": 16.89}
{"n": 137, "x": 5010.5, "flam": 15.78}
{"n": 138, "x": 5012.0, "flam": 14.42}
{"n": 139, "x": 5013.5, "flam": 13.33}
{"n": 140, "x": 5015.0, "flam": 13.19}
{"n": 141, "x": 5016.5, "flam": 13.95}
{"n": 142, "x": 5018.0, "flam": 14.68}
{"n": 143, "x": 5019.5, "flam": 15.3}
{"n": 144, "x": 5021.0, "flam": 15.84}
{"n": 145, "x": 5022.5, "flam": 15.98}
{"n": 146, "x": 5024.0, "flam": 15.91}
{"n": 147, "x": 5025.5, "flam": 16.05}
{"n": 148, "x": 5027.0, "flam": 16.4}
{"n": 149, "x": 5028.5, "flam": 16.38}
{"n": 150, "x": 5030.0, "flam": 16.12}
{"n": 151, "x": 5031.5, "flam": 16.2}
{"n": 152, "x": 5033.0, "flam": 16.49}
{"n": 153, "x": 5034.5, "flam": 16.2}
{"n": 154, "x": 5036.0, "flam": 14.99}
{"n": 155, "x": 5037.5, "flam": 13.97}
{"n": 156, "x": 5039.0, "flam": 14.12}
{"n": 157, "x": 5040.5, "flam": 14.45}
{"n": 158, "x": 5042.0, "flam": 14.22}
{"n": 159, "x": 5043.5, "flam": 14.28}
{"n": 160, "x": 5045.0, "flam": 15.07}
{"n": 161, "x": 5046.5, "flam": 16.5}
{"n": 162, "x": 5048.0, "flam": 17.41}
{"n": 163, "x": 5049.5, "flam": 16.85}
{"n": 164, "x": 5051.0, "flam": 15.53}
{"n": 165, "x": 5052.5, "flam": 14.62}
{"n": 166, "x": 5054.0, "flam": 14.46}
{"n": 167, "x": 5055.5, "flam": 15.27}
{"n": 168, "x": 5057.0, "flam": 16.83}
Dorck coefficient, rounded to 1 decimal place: -0.1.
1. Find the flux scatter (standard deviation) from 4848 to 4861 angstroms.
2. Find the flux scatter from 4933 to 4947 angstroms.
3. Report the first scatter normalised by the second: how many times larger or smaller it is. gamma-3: 1.36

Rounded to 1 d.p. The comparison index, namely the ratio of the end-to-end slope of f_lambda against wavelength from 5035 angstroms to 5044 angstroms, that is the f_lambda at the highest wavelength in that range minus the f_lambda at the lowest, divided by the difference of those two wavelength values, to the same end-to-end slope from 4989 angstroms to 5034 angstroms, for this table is -2.9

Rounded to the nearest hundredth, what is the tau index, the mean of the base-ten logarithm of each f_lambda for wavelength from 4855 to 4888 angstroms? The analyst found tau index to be 1.17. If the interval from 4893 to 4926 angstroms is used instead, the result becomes 1.20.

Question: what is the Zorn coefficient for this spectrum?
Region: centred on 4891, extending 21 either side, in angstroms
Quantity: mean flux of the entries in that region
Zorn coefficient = 15.39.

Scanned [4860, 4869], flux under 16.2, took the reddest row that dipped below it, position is 4868.0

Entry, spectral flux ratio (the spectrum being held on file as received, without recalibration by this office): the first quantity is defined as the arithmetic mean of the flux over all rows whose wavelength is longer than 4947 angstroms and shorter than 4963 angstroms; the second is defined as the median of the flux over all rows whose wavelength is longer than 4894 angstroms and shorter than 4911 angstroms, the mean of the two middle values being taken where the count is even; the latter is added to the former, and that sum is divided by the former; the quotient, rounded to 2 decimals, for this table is 1.94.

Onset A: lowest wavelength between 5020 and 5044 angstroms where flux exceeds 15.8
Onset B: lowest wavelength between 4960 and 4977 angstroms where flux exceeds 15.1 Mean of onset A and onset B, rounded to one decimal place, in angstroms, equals 4991.0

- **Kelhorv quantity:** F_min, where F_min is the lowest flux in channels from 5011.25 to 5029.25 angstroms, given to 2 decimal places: 13.19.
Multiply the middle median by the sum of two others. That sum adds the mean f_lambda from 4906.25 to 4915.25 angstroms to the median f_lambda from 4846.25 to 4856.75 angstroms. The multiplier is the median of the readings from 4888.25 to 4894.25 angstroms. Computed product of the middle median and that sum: 473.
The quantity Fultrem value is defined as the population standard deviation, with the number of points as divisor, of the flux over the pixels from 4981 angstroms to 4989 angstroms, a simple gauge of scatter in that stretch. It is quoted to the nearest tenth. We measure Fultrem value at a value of 0.3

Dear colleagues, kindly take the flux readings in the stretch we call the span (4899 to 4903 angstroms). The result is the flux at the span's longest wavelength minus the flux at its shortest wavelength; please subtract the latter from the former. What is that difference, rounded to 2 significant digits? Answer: -1.7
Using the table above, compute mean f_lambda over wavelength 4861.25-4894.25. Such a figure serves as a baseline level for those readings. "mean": 14.9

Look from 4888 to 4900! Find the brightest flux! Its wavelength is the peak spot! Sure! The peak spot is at 4899.5 angstroms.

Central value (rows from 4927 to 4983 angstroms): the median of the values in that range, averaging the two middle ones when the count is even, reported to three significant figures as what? 16.0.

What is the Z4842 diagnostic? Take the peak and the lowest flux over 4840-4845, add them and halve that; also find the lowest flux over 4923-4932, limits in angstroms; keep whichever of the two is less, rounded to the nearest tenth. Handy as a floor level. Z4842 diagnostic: 15.8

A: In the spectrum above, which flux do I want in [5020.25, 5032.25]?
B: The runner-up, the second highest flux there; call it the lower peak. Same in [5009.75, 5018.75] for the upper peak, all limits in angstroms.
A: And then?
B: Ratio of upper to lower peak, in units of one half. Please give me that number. 1.79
